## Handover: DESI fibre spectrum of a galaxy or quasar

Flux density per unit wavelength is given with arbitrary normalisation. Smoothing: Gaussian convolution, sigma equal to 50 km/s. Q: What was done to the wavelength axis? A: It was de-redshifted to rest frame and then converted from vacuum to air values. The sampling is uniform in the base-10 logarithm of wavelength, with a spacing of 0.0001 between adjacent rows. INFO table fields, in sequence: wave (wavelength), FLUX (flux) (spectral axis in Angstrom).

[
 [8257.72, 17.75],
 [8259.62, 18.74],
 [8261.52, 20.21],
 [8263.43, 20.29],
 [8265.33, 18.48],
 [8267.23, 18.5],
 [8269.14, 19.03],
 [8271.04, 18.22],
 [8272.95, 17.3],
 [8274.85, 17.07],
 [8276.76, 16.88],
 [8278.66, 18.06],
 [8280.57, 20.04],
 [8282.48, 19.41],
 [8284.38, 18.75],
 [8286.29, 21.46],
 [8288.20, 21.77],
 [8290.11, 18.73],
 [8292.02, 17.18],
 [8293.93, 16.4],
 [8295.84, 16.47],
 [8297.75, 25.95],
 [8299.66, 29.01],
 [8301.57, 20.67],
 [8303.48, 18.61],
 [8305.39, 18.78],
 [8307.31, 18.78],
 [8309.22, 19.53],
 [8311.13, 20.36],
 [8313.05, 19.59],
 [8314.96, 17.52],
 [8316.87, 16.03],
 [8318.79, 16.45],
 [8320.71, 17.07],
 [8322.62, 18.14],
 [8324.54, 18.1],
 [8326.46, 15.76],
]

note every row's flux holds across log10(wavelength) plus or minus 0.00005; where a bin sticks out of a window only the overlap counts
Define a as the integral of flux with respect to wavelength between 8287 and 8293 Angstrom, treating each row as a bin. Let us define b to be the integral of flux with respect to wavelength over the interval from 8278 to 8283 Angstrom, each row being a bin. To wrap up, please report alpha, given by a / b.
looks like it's 1.21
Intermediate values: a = 116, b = 96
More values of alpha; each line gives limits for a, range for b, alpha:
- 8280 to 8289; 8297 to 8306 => 0.89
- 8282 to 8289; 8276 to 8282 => 1.29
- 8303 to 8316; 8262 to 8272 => 1.31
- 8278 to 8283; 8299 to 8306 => 0.63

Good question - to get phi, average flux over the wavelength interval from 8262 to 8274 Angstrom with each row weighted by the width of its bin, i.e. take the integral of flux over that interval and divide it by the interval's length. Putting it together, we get 18.7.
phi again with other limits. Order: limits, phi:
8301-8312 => 19.4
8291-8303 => 20.8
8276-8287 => 19.1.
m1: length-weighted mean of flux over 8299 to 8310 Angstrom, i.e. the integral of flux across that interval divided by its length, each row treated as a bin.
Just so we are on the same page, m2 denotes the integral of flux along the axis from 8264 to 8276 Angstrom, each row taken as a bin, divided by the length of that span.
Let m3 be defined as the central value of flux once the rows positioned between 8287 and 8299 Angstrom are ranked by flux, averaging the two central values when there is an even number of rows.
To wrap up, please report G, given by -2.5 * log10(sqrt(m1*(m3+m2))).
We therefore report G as -3.59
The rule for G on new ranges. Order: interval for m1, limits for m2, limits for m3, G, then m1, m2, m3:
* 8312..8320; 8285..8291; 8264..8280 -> -3.54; 17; 20.5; 18.1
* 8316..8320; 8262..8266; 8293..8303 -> -3.52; 16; 19.5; 20.7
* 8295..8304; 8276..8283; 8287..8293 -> -3.65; 22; 18.6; 18.7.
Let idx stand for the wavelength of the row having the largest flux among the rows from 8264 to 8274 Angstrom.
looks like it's 8269.14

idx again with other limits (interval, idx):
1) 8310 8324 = 8311.13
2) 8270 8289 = 8288.20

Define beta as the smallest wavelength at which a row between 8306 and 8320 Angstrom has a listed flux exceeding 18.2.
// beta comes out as 8307.31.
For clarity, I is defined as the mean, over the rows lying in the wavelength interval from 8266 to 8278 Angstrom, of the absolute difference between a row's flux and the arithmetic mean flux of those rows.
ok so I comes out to 0.75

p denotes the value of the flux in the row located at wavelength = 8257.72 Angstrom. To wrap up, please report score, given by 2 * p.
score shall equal 35.5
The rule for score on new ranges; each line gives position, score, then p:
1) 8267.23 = 37.0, 18.5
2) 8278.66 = 36.1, 18.06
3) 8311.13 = 40.7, 20.36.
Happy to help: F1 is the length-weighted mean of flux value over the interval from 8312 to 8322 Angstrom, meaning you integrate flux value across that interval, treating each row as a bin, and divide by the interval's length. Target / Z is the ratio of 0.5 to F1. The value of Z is 0.0288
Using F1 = 17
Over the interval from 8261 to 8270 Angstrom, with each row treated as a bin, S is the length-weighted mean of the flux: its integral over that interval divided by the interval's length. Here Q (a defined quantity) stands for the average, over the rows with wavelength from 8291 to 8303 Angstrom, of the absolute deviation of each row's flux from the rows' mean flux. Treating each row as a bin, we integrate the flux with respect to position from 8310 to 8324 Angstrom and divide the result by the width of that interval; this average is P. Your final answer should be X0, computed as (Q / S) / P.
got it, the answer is 0.0126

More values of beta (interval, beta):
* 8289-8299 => 8290.11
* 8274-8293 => 8280.57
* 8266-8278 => 8267.23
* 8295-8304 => 8297.75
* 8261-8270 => 8261.52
